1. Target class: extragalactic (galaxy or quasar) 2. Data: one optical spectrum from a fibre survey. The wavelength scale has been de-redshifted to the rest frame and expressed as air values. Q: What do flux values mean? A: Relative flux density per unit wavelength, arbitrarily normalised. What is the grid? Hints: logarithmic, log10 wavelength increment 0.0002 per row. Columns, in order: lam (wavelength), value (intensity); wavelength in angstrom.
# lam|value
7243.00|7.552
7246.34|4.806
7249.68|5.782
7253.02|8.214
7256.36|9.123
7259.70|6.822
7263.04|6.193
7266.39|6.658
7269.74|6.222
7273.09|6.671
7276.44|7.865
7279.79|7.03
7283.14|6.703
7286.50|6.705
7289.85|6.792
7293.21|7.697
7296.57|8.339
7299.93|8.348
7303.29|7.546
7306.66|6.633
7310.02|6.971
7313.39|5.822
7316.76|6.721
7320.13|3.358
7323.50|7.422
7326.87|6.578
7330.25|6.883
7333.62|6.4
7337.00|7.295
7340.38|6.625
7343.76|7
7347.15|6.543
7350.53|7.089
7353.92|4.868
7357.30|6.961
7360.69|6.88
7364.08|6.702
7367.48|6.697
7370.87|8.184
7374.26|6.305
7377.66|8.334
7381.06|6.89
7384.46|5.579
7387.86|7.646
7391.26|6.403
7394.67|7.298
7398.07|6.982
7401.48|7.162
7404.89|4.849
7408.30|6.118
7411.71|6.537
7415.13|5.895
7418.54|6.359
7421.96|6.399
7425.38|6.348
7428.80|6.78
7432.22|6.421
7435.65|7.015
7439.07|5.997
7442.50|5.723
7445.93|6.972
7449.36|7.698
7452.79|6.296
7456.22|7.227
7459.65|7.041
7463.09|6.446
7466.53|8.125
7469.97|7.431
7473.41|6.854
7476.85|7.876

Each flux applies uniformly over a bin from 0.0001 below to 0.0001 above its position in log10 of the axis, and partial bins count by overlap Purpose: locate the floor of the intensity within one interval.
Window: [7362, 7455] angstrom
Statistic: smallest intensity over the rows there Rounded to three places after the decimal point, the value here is 4.849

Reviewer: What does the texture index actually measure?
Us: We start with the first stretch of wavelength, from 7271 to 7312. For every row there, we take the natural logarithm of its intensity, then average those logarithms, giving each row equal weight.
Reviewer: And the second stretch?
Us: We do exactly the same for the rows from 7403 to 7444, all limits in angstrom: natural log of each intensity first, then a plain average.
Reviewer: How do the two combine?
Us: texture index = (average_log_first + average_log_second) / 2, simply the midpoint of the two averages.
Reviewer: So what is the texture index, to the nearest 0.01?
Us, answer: 1.90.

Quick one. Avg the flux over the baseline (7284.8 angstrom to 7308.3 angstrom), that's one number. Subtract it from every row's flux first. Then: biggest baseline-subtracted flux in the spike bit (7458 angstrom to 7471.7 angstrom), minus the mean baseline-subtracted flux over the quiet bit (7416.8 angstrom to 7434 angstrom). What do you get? 1.7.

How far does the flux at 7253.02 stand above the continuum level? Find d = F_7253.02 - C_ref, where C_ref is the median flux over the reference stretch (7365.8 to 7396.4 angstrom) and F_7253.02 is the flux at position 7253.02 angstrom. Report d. 1.3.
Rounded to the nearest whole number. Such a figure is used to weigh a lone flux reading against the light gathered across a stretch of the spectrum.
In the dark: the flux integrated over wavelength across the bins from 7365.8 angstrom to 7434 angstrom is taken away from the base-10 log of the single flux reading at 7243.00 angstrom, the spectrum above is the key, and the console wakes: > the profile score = -453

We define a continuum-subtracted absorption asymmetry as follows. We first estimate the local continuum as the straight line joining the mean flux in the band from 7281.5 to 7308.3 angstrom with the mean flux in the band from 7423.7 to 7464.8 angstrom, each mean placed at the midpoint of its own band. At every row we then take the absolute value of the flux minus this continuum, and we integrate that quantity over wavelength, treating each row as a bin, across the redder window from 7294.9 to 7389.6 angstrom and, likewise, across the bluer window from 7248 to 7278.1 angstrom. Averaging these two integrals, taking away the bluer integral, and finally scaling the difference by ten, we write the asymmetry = 196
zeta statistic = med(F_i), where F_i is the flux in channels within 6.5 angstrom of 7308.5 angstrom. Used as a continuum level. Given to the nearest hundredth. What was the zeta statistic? 6.80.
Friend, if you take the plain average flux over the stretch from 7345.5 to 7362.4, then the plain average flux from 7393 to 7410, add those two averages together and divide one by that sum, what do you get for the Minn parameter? 0.077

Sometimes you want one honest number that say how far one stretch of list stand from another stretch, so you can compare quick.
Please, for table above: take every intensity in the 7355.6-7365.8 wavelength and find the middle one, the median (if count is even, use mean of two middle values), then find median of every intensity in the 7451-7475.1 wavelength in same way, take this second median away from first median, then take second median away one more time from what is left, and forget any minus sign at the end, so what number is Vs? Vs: 7.20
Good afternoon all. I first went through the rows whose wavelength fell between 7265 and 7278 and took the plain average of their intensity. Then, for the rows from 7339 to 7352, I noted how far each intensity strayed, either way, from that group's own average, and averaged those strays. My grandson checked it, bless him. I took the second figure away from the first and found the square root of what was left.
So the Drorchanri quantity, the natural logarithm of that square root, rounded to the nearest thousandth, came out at 0.945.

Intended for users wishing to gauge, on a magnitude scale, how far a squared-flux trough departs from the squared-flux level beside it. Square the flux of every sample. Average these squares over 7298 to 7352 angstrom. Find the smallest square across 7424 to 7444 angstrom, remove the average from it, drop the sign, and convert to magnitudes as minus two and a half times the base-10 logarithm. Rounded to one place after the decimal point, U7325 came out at -2.8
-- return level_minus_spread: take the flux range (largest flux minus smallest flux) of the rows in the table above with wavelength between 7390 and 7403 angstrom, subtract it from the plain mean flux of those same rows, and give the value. 6.1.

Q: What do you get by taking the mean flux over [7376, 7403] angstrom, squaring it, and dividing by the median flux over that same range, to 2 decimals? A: 7.00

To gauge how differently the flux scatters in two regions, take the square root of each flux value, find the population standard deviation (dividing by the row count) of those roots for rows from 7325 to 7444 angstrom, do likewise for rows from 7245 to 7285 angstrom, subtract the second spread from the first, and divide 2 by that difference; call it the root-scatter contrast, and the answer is -30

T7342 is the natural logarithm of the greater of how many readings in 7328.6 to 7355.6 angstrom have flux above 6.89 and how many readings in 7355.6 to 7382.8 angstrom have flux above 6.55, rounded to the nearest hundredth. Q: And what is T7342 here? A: 1.95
